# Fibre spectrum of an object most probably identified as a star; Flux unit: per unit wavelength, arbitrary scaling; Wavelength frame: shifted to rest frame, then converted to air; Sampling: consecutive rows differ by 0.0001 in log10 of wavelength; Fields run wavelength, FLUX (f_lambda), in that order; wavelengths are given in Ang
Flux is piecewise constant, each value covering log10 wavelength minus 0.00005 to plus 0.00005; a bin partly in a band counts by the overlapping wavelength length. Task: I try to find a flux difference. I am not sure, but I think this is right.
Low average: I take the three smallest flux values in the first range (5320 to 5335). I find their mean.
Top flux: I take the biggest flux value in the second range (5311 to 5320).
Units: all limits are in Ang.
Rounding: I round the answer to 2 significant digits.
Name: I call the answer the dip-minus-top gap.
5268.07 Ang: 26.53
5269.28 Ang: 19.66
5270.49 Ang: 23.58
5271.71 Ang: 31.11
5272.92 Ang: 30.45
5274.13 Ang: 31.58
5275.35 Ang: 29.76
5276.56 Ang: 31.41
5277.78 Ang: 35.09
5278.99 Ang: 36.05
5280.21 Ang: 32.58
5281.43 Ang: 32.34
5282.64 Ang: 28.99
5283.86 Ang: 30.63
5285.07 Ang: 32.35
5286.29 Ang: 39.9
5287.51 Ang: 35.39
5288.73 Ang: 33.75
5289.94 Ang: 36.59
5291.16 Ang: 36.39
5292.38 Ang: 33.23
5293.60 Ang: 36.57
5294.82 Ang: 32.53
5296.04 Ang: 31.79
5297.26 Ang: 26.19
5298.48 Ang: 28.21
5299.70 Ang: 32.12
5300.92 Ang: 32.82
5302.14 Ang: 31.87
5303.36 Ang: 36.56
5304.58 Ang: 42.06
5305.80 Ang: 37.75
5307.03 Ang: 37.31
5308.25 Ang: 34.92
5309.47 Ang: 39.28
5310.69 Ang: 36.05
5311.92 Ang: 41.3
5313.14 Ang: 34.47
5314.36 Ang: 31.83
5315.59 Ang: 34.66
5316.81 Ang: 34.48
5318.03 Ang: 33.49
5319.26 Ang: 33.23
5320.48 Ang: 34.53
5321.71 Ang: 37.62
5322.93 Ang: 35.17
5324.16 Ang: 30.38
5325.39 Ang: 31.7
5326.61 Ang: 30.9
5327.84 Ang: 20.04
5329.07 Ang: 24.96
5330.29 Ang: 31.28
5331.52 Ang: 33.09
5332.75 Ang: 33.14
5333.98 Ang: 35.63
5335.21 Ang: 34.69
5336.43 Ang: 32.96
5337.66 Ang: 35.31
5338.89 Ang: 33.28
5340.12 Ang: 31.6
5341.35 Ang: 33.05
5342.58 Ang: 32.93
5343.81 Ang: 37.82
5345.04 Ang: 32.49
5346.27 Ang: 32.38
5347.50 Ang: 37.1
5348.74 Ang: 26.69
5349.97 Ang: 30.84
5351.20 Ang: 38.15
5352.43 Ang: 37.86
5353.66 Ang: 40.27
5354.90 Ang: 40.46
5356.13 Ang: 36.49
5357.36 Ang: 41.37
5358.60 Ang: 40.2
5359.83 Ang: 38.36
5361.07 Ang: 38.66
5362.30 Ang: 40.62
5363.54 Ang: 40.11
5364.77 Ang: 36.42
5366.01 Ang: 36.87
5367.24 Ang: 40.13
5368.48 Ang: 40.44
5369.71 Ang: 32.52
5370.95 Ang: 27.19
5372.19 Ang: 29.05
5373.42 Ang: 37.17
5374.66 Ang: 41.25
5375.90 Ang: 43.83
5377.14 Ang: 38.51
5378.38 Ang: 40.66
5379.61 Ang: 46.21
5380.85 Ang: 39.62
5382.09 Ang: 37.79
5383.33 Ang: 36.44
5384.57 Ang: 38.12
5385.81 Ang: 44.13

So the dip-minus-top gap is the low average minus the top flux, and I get -16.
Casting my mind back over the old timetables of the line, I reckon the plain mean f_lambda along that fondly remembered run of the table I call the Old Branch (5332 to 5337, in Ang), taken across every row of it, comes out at 34.1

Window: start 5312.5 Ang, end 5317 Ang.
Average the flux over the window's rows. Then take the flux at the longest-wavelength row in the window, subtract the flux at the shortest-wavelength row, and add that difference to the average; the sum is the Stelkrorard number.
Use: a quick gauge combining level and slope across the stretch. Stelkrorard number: 33.9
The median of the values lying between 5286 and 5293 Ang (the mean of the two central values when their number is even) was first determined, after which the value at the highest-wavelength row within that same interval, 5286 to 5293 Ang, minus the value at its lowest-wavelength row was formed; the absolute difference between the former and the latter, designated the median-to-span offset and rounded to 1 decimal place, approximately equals 42.6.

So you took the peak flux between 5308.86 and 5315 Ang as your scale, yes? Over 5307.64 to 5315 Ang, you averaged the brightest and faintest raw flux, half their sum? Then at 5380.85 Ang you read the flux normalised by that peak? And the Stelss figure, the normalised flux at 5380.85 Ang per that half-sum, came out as 0.026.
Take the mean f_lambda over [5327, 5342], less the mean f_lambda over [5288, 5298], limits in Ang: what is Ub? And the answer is -1.8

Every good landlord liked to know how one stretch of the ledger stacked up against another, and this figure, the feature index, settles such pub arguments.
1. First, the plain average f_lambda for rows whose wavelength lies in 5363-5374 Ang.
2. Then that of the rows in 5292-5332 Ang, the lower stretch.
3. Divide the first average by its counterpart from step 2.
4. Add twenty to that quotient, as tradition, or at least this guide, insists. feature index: 21.1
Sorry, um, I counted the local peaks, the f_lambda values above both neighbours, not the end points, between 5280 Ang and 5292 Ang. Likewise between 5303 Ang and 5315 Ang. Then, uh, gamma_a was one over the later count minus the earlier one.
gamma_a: 1.00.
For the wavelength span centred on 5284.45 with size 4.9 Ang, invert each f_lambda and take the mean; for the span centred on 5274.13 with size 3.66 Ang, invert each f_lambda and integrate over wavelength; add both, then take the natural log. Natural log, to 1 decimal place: -1.9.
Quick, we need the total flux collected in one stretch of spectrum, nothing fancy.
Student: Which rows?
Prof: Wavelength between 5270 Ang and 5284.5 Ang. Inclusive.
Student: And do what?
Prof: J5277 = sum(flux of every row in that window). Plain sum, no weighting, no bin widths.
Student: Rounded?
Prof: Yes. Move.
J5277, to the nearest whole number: 374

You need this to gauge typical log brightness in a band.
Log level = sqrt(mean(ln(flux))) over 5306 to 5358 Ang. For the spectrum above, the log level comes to 1.877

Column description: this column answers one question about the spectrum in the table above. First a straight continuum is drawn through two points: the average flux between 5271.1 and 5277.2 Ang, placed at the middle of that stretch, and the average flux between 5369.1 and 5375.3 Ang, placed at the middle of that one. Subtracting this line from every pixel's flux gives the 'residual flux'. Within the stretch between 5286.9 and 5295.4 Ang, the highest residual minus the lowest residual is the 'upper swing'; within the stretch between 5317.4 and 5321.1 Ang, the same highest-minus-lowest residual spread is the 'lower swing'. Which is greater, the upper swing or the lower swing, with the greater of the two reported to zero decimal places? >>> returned 4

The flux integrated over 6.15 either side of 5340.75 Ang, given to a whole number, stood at 414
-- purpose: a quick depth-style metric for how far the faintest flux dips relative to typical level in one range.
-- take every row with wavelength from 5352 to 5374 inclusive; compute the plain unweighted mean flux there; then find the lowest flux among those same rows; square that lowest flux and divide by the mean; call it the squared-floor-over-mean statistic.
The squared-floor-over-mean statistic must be 19.7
